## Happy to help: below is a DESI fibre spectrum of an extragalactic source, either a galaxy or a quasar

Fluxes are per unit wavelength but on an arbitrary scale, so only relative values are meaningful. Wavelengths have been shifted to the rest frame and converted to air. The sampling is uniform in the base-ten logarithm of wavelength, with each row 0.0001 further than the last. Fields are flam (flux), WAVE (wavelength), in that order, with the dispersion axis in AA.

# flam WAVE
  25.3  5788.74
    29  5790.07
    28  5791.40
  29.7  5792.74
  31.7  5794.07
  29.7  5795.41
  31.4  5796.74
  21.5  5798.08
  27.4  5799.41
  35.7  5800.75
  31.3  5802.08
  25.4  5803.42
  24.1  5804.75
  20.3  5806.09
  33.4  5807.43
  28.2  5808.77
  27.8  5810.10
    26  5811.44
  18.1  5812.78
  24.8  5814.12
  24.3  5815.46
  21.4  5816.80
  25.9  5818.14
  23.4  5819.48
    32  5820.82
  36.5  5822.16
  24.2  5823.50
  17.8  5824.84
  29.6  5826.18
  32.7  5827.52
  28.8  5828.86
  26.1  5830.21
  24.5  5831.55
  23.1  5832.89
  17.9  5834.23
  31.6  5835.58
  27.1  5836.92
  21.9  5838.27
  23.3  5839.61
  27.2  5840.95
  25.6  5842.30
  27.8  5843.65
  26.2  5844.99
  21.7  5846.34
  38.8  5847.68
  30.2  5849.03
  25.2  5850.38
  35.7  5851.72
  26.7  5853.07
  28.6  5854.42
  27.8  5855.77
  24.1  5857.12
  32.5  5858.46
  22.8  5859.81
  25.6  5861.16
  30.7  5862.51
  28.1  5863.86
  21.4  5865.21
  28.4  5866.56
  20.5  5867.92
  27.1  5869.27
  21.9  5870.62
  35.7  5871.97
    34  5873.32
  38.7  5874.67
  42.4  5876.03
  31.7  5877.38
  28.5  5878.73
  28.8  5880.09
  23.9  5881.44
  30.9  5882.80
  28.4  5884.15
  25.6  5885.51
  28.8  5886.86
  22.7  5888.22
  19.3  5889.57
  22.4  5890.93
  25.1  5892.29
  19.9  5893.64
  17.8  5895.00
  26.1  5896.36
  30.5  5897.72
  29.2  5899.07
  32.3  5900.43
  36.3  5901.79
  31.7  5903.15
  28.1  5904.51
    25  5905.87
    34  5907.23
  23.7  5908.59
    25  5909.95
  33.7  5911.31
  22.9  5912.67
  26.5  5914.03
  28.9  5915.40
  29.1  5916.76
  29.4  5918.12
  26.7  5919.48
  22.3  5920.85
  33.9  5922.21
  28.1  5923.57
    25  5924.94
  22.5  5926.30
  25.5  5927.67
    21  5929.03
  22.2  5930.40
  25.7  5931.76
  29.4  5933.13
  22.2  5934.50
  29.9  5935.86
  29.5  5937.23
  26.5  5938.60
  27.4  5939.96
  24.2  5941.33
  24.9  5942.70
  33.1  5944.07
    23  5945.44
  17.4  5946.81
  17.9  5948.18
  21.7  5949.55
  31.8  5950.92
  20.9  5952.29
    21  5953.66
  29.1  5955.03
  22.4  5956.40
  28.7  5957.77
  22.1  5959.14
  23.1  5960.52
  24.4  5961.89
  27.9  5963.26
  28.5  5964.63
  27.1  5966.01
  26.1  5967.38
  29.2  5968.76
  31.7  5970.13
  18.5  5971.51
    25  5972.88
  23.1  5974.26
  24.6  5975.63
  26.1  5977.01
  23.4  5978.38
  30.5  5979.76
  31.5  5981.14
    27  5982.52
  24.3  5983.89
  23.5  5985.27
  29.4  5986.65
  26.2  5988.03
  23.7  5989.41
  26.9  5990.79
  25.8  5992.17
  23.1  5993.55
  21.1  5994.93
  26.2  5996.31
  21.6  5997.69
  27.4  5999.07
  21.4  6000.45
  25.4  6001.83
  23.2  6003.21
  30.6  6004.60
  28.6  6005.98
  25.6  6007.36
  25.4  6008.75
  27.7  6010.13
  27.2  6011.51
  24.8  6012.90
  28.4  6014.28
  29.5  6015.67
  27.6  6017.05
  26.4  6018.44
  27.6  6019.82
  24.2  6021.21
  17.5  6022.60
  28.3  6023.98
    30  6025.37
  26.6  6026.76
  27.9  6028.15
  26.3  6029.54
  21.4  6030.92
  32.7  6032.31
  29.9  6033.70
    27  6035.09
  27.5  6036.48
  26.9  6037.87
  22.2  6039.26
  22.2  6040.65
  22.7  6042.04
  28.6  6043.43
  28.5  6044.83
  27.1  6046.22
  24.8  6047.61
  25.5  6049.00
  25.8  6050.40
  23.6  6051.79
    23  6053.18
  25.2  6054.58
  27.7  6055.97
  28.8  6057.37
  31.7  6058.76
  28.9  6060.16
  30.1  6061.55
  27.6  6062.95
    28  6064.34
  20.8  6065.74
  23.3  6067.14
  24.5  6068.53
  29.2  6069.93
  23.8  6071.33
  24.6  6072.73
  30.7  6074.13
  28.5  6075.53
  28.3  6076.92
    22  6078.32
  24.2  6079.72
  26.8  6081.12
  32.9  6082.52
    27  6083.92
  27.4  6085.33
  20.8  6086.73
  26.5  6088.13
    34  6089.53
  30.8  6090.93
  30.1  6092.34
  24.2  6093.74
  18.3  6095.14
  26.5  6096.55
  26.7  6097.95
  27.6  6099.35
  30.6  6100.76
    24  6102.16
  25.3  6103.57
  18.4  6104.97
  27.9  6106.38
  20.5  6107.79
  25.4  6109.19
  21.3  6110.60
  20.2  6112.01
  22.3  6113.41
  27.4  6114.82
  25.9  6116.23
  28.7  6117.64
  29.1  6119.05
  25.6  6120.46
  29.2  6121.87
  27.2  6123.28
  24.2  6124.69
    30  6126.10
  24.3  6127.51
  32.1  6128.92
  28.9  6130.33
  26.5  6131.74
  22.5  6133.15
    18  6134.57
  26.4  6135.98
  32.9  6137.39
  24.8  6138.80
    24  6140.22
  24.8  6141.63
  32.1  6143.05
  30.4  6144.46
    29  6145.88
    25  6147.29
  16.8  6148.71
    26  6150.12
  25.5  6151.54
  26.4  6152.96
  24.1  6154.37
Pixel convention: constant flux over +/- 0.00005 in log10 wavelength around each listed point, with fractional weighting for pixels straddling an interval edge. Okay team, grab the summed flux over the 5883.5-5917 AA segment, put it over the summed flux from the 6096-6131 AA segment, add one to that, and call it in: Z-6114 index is 2.037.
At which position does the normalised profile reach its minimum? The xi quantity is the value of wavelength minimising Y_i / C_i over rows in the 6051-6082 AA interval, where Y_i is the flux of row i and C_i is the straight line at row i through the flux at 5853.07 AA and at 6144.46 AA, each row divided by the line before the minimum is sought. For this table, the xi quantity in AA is 6065.74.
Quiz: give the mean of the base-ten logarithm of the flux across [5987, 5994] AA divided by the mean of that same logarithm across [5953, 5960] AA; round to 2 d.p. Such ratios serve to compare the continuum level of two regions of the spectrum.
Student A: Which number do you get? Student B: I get 1.01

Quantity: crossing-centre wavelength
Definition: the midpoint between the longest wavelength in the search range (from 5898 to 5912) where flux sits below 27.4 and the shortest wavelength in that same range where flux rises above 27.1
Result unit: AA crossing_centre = 5904.5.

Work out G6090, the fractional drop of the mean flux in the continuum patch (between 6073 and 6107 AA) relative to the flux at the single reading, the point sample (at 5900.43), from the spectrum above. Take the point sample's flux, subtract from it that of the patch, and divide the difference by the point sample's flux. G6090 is 0.18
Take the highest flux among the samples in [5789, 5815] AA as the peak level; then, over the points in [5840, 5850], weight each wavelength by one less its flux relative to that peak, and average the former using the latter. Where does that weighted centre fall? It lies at 5844.2 AA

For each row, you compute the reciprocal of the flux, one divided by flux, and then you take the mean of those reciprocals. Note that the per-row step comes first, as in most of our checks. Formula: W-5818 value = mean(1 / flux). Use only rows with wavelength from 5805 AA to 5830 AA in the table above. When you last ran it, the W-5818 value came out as 0.0394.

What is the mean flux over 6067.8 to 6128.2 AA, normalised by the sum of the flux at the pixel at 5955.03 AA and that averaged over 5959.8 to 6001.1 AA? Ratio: 0.477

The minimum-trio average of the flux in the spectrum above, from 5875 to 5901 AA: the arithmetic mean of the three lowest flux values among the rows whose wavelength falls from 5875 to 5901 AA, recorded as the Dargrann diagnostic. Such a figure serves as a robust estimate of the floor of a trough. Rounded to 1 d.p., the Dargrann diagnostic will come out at 19.0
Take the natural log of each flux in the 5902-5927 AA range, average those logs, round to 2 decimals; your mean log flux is 3.31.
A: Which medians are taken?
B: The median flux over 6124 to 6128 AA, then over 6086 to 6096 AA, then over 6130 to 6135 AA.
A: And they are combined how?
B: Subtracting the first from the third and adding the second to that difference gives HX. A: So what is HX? 27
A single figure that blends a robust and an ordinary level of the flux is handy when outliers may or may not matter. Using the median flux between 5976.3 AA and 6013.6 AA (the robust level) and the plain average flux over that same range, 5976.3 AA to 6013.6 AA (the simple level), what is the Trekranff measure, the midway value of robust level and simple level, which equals 25.8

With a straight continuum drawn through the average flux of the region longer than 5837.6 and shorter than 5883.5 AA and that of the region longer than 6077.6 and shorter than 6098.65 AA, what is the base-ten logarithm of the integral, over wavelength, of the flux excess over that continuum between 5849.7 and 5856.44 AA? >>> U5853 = 0.40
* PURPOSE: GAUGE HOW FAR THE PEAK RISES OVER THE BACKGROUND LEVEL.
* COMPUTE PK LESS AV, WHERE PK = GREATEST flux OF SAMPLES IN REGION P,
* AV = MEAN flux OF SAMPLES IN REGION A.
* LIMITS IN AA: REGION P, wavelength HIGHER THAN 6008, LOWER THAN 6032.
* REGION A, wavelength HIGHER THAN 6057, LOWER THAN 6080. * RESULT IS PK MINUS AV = 3.2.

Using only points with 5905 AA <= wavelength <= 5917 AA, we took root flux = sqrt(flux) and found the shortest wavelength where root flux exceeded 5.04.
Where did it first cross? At 5907.23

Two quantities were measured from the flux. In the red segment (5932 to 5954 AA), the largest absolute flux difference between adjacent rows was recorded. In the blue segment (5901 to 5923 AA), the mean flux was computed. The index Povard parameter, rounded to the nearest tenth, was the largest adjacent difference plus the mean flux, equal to 39.5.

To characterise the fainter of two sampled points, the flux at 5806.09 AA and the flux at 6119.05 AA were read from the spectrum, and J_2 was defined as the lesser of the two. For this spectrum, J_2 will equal 20.3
